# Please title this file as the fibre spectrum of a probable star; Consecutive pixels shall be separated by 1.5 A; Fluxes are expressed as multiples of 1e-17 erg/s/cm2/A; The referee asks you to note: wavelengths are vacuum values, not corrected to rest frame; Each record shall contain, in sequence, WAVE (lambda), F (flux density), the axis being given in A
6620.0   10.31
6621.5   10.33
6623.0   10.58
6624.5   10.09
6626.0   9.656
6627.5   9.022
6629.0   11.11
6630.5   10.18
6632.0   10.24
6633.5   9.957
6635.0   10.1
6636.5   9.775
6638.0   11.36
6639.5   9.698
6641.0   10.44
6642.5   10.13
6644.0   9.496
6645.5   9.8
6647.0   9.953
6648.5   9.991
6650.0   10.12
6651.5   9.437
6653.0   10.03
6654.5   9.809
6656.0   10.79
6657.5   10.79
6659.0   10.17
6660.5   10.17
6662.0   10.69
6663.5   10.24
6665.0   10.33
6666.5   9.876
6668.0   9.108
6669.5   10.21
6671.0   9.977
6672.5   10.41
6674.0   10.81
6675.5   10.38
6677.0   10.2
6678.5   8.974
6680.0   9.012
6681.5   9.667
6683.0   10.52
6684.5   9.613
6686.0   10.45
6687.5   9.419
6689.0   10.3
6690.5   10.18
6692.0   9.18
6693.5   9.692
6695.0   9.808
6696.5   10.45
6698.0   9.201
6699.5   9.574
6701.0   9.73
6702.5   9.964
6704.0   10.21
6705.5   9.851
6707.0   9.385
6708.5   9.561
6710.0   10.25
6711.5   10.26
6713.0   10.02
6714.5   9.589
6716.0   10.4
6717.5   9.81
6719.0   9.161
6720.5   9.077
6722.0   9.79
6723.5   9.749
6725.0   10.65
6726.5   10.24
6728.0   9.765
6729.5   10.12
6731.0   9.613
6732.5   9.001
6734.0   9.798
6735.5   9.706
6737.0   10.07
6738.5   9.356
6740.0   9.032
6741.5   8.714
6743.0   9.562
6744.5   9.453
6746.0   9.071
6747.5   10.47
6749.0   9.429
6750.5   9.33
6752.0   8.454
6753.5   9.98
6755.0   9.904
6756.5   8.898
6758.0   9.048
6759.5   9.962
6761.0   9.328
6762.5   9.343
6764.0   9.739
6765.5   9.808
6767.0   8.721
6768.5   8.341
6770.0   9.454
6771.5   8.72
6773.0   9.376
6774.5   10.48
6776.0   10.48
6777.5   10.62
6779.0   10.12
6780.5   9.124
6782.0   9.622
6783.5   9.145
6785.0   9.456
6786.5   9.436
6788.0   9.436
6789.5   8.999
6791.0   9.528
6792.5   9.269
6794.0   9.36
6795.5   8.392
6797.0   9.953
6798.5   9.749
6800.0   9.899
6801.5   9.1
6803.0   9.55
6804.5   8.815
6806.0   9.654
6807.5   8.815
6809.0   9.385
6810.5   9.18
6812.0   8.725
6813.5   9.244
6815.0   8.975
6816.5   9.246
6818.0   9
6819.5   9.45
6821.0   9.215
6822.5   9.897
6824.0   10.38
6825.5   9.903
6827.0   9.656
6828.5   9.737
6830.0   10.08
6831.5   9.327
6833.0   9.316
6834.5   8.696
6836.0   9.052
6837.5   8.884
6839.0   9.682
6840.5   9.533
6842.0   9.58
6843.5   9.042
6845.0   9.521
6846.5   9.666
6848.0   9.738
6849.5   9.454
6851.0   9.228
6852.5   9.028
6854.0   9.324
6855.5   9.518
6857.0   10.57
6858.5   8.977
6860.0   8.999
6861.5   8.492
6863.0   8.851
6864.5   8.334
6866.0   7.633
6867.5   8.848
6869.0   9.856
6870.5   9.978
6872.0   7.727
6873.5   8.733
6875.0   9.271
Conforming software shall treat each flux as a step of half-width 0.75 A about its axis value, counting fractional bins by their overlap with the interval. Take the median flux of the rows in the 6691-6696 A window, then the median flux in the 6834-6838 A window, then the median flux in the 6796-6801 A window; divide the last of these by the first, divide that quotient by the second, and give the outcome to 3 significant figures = 0.115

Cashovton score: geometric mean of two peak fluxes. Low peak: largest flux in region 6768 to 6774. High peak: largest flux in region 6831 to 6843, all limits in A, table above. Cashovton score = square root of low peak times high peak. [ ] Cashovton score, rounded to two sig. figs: 9.6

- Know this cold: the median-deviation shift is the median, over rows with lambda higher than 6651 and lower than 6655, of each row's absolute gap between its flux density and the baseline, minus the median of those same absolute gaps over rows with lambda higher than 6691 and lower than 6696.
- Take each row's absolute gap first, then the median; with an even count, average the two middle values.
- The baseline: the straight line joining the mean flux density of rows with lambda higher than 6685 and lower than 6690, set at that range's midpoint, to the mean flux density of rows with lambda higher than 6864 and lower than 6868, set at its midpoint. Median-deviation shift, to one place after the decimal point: 0.3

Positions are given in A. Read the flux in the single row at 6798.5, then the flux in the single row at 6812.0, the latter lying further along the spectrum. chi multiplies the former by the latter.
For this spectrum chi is 85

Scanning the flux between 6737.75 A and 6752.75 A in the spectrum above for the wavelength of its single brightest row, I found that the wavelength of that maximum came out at 6747.5 A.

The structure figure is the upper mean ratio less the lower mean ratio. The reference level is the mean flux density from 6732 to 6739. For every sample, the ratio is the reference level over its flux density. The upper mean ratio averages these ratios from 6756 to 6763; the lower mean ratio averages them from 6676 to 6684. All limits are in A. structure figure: 0.04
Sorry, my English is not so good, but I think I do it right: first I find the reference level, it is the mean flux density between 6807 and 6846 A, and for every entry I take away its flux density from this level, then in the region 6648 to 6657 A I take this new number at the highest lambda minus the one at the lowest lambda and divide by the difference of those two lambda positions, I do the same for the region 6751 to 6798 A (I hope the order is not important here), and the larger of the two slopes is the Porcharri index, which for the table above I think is -0.03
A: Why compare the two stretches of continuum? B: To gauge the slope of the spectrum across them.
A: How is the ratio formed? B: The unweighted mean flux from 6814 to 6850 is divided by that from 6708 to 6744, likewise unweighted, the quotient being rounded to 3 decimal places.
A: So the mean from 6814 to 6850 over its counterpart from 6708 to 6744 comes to 0.973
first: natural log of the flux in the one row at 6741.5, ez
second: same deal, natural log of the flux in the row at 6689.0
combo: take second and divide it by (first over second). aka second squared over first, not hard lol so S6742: 2.51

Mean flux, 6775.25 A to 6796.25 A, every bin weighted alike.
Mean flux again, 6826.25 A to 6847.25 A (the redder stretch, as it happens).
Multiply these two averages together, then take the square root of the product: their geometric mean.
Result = 9.46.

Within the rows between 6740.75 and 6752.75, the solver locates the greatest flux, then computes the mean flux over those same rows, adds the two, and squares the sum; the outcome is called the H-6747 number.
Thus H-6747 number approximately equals 391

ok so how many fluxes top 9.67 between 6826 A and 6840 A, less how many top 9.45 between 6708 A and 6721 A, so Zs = -4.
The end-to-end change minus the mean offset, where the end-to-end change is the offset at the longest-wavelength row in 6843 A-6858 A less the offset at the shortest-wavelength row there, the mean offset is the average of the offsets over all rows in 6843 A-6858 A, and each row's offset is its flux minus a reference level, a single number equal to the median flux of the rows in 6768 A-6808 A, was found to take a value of 1.5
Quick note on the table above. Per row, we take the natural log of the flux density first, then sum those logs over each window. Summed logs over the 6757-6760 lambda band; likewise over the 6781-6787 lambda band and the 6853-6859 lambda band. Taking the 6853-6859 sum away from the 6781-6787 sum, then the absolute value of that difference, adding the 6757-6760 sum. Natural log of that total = 1.52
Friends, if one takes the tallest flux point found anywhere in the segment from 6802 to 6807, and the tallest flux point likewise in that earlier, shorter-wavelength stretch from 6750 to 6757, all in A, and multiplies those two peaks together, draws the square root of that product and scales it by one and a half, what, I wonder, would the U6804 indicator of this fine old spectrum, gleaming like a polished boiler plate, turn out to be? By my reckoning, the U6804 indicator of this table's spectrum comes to 14.7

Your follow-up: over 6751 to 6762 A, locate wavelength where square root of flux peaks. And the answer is 6753.5 A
